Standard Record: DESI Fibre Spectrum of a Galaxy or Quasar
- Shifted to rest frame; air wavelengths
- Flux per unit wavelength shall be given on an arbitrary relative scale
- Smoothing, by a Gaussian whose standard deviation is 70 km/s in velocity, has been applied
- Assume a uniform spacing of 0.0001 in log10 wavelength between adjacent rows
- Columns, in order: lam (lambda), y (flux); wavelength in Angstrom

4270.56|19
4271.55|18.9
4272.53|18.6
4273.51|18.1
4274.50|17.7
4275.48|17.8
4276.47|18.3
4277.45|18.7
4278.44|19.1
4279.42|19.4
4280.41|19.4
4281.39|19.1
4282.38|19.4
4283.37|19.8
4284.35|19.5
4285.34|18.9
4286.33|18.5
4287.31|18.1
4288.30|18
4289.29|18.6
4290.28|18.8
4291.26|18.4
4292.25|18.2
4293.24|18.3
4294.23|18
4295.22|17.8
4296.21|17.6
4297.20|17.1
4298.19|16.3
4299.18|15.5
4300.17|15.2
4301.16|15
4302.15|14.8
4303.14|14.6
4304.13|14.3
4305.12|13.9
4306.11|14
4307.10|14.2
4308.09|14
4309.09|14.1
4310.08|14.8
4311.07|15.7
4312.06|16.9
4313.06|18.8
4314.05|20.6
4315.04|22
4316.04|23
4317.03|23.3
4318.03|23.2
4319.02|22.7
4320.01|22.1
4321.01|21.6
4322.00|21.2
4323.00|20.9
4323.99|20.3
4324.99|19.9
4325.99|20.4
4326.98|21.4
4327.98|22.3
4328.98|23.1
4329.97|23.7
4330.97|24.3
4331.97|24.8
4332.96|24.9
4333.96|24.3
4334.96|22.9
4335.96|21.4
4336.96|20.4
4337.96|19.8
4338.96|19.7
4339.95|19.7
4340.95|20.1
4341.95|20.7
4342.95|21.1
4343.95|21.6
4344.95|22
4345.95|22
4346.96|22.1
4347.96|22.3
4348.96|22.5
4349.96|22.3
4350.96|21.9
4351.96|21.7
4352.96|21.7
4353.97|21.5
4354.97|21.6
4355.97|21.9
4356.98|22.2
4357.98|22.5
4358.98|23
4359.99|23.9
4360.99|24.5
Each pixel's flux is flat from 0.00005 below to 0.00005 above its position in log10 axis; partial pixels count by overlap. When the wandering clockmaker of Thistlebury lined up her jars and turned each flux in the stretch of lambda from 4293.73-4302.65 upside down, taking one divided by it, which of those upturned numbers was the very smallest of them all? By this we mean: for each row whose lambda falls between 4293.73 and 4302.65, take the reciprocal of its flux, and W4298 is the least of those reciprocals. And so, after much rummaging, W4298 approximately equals 0.056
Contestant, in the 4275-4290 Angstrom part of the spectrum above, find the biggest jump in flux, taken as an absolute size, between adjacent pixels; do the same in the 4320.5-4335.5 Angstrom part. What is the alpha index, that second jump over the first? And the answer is 2.3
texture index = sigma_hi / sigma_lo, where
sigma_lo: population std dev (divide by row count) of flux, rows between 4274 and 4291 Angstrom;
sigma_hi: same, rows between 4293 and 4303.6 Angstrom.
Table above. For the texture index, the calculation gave 2.2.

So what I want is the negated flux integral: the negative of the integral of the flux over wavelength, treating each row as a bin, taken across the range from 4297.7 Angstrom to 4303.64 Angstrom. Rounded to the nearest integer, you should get -91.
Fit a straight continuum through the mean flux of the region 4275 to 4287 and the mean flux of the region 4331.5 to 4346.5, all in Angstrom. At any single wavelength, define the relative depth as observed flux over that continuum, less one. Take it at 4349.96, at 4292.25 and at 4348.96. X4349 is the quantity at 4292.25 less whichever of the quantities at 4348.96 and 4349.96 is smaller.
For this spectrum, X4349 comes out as -0.07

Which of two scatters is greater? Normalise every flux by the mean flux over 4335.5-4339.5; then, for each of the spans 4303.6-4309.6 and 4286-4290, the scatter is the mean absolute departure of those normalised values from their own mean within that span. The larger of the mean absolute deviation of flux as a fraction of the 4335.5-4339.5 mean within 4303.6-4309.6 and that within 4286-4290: 0.012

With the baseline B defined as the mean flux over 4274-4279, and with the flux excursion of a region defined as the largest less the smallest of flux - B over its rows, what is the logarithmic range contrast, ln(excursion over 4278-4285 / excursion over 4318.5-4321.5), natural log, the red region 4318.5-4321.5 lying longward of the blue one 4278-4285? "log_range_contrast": -0.5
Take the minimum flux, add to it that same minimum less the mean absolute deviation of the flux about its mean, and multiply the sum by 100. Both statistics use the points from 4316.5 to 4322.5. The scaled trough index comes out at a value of 4168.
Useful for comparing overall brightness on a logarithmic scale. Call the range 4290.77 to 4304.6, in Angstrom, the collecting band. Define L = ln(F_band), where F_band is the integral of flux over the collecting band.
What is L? 5.43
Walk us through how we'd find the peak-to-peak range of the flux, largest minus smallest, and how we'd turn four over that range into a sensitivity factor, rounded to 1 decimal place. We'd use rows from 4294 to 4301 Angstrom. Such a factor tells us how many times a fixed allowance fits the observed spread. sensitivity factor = 1.4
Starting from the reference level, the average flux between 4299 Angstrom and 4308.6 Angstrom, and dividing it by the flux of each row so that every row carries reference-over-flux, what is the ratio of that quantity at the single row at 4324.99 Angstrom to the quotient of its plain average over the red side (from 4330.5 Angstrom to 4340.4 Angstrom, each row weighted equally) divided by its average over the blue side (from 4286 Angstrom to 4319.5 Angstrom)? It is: 0.94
